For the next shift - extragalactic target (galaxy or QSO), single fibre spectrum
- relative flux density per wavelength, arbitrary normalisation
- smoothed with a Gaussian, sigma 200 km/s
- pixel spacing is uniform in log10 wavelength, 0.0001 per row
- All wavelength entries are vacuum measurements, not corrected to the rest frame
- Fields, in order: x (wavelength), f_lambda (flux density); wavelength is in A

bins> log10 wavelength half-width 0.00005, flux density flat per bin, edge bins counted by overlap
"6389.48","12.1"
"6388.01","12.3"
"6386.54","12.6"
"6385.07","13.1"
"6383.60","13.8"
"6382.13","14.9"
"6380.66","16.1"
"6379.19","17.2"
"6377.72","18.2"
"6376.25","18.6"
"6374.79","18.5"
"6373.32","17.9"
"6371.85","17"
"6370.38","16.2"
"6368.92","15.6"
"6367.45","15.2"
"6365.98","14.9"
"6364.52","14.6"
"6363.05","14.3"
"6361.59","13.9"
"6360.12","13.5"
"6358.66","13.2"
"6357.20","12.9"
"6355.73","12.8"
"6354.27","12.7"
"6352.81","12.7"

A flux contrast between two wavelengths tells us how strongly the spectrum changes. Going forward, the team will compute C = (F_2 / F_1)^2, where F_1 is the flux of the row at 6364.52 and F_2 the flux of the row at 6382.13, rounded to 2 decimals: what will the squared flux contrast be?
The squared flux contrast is 1.04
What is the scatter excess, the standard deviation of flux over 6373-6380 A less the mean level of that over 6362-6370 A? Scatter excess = -14.4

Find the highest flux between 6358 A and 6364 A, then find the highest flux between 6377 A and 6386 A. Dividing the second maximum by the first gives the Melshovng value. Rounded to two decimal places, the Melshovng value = 1.27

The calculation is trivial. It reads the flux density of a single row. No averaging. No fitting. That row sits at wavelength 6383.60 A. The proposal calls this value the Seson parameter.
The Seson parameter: 13.8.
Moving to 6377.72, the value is 18.2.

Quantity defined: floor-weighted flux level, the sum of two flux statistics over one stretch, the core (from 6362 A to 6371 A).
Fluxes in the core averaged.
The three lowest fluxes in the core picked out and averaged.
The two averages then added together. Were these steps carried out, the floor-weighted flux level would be 29.7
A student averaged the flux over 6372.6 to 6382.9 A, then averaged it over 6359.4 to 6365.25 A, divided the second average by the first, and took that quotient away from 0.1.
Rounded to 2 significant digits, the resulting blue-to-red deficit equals -0.71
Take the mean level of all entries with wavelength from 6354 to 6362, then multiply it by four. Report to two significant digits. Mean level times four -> 53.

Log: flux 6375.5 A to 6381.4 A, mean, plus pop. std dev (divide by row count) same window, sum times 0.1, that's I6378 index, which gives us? 1.85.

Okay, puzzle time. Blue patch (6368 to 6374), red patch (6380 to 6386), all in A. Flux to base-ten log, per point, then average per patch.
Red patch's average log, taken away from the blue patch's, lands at 0.06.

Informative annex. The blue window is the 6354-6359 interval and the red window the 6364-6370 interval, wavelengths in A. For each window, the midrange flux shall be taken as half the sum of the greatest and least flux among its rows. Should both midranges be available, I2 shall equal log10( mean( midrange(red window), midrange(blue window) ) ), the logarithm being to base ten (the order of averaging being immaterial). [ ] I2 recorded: 1.147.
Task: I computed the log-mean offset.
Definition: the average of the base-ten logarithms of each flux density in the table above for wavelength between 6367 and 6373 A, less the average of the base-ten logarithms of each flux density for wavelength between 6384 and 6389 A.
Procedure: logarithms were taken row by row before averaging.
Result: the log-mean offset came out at 0.10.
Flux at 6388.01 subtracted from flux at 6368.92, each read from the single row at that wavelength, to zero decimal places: 3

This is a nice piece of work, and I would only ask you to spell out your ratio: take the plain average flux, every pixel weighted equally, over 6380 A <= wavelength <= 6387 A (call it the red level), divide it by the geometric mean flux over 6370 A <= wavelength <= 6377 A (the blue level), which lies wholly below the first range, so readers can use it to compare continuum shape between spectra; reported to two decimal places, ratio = 0.80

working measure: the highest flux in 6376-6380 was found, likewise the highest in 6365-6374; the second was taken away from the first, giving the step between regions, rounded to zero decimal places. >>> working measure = 1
